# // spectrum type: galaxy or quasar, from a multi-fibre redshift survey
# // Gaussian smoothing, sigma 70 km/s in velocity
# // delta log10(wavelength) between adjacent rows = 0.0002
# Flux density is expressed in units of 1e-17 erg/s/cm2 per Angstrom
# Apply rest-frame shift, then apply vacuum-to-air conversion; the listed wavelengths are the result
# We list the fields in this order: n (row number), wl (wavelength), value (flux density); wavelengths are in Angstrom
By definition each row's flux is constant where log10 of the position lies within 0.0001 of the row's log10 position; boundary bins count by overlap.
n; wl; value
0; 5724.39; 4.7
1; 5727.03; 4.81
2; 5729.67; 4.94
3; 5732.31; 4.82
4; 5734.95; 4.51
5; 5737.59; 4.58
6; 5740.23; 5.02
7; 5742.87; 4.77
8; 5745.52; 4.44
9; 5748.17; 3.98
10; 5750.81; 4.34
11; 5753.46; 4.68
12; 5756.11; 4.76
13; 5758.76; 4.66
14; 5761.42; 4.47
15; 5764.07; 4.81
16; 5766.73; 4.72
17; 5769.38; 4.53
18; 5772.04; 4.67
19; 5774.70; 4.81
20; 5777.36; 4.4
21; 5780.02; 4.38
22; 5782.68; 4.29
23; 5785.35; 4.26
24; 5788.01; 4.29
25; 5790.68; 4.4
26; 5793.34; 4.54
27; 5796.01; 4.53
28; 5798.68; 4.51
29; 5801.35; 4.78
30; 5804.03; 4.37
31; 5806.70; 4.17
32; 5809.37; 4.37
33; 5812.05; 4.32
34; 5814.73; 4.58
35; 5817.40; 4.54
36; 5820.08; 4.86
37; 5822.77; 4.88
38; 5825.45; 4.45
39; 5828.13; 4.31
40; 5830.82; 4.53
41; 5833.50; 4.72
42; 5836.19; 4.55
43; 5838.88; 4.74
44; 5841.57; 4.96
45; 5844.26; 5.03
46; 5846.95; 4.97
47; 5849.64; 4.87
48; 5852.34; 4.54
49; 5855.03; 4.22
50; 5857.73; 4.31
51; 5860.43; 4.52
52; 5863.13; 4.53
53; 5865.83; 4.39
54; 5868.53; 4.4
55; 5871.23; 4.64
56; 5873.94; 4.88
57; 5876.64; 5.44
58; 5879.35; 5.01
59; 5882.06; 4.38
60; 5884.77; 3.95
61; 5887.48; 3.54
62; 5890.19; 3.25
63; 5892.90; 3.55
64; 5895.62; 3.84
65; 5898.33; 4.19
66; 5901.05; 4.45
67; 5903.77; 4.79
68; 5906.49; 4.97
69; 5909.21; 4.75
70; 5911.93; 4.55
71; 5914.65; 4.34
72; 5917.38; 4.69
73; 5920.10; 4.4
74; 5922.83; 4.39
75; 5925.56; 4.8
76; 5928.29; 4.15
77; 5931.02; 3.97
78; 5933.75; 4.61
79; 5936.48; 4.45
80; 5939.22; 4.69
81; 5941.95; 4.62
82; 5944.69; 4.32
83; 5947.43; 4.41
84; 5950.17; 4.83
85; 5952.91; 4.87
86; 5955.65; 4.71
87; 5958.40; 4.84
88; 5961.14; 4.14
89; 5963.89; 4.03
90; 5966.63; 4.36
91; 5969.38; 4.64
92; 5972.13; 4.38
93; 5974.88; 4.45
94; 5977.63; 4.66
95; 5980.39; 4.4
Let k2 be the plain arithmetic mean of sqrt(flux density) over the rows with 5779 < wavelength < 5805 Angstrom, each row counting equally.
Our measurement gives 2.11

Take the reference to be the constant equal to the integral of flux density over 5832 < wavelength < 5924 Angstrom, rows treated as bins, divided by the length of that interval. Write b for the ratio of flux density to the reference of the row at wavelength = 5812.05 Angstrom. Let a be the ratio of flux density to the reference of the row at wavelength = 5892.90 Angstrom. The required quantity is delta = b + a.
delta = 1.75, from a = 0.79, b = 0.96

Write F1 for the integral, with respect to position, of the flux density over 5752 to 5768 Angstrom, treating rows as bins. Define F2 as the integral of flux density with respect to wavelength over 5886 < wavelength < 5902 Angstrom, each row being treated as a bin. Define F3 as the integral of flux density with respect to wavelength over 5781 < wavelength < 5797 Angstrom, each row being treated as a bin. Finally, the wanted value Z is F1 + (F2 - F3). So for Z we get 65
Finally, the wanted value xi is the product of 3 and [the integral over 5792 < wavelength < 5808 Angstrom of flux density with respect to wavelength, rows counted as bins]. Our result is 215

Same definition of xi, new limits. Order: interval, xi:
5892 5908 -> 208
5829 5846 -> 242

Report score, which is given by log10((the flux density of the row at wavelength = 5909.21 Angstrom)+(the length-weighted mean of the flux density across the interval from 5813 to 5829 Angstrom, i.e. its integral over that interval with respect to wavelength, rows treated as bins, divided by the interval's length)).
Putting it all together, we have 0.971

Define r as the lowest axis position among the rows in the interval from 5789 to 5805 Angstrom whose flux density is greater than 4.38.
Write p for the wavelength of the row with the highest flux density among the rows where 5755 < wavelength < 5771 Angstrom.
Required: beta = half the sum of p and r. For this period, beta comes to 5777.4 Angstrom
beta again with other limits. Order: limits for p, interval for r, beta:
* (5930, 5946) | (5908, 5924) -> 5924.2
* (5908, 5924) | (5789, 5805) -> 5849.9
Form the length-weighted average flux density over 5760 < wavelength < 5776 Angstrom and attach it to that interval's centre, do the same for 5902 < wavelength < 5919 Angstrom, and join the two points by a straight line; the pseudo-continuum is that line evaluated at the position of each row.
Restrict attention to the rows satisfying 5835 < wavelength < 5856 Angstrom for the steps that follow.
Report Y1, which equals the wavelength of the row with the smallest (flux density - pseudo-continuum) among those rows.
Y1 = 5855.03 Angstrom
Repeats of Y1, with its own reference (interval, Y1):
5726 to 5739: 5734.95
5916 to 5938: 5931.02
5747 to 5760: 5748.17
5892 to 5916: 5892.90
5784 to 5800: 5785.35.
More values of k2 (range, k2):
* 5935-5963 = 2.14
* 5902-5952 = 2.13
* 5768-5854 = 2.14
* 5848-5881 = 2.15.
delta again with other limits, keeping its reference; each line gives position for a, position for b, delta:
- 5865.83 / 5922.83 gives 1.95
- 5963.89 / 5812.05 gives 1.86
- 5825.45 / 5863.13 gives 2.00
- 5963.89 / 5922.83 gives 1.87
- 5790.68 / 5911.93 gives 1.99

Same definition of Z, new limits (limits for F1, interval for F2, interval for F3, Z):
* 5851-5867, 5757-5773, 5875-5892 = 73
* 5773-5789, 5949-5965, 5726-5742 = 67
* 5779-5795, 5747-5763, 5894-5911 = 65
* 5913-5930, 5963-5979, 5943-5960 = 68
